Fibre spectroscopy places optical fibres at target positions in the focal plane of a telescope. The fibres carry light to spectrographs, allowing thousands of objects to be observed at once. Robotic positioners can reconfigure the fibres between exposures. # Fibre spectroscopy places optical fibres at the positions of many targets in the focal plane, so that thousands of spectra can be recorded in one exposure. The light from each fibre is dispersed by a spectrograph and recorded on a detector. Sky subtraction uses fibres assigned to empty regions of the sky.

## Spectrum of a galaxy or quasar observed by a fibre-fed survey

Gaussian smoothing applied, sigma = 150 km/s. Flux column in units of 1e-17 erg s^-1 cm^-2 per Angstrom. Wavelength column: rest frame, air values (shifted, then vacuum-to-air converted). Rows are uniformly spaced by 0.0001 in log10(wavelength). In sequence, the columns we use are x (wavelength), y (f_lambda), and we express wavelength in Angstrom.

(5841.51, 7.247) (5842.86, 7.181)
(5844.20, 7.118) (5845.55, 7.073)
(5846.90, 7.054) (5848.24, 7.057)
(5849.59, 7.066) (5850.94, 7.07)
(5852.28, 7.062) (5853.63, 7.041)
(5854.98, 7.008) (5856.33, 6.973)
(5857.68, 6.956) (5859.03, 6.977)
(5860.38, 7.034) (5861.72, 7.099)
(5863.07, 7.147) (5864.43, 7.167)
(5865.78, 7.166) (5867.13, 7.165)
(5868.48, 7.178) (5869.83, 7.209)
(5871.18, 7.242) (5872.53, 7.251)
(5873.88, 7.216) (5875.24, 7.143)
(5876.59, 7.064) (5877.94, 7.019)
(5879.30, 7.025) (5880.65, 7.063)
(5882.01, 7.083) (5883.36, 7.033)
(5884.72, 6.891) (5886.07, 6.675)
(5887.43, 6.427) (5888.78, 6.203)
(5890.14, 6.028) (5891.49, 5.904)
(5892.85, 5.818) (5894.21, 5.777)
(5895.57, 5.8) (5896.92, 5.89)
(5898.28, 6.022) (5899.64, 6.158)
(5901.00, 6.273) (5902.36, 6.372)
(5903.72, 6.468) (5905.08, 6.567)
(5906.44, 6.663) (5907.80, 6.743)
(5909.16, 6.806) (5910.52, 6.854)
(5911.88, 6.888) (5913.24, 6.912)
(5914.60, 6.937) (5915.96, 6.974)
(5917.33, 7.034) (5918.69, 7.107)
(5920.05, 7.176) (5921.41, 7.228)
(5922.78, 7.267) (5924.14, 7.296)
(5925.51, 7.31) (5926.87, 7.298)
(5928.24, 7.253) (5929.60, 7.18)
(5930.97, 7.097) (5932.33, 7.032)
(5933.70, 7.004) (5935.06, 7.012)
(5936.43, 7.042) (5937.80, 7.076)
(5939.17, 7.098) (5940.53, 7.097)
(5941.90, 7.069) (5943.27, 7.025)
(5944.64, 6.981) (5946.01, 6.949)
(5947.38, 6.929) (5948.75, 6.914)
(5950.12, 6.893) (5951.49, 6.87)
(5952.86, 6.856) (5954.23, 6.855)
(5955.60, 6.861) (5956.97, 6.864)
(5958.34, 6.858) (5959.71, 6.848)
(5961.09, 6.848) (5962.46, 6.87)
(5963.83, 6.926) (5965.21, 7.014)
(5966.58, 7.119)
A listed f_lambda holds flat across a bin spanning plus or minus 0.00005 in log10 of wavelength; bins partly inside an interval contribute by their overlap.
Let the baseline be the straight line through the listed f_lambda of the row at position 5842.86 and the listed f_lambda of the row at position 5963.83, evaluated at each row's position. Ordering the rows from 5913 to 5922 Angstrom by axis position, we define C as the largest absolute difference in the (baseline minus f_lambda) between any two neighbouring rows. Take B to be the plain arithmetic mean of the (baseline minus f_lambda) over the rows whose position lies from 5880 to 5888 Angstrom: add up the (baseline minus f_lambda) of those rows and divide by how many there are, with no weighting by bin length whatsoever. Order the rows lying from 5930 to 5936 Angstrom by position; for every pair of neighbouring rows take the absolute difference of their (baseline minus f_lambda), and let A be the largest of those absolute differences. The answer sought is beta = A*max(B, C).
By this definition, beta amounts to 0.014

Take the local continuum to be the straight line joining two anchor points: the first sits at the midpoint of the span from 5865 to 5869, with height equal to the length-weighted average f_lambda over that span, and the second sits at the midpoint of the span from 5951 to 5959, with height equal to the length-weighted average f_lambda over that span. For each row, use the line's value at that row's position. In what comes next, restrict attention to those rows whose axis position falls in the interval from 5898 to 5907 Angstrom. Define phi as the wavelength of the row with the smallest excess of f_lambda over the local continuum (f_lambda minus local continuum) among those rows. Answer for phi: 5898.28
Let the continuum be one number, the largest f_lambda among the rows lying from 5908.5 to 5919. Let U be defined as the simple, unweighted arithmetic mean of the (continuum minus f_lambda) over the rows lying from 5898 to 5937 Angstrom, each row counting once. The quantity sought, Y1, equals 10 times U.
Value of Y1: 2.1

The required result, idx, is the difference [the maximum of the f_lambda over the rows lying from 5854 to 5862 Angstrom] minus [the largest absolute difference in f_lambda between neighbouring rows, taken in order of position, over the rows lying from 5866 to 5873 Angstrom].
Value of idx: 7.07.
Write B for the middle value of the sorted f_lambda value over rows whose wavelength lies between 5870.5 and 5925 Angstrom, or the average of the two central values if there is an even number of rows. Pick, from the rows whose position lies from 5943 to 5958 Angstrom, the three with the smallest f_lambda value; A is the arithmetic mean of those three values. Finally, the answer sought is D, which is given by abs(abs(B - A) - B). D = 6.86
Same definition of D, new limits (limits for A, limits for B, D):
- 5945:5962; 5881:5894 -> 6.00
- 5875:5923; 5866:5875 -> 5.80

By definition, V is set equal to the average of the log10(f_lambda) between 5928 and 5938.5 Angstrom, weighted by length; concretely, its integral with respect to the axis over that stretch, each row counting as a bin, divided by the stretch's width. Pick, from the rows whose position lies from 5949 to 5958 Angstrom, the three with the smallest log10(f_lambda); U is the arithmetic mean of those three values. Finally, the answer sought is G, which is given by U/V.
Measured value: 0.98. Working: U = 0.836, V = 0.850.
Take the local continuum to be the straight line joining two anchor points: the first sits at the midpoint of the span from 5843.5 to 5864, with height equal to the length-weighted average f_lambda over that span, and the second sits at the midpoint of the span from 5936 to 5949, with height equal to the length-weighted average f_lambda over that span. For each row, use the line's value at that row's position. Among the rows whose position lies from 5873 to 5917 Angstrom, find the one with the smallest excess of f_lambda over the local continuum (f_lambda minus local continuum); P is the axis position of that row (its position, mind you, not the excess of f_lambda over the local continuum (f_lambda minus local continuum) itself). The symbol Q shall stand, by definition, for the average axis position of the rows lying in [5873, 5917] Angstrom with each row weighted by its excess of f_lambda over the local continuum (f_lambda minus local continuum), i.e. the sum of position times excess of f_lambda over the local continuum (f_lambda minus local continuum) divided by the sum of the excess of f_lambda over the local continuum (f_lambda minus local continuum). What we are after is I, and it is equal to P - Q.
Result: -2.9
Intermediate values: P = 5894.21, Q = 5897.1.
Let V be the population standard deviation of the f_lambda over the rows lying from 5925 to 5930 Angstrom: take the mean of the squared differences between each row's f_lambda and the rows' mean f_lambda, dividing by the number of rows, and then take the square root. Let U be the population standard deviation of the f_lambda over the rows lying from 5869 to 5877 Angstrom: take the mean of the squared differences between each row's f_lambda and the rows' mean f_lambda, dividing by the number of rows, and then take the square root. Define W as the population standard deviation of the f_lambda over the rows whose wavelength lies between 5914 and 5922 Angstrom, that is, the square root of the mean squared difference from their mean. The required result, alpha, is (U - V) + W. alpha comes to 0.12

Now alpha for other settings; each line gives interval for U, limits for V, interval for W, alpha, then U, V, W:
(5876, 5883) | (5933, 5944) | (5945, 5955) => 0.02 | 0.025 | 0.03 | 0.03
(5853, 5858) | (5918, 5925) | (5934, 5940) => 0.00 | 0.033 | 0.07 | 0.03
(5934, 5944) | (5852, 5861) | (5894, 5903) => 0.21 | 0.032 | 0.04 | 0.22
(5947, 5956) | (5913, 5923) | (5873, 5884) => -0.04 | 0.028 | 0.13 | 0.06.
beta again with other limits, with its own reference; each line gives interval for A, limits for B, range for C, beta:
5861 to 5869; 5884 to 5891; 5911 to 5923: 0.033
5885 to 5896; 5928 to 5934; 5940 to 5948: 0.010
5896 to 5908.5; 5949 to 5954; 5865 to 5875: 0.011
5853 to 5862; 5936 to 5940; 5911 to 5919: 0.005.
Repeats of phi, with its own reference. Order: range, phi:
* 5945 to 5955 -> 5952.86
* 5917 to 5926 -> 5917.33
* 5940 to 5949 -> 5948.75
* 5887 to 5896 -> 5894.21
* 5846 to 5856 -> 5854.98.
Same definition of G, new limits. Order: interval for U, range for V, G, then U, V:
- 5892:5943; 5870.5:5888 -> 0.90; 0.763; 0.846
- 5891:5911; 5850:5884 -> 0.90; 0.763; 0.851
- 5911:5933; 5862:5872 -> 0.98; 0.840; 0.856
